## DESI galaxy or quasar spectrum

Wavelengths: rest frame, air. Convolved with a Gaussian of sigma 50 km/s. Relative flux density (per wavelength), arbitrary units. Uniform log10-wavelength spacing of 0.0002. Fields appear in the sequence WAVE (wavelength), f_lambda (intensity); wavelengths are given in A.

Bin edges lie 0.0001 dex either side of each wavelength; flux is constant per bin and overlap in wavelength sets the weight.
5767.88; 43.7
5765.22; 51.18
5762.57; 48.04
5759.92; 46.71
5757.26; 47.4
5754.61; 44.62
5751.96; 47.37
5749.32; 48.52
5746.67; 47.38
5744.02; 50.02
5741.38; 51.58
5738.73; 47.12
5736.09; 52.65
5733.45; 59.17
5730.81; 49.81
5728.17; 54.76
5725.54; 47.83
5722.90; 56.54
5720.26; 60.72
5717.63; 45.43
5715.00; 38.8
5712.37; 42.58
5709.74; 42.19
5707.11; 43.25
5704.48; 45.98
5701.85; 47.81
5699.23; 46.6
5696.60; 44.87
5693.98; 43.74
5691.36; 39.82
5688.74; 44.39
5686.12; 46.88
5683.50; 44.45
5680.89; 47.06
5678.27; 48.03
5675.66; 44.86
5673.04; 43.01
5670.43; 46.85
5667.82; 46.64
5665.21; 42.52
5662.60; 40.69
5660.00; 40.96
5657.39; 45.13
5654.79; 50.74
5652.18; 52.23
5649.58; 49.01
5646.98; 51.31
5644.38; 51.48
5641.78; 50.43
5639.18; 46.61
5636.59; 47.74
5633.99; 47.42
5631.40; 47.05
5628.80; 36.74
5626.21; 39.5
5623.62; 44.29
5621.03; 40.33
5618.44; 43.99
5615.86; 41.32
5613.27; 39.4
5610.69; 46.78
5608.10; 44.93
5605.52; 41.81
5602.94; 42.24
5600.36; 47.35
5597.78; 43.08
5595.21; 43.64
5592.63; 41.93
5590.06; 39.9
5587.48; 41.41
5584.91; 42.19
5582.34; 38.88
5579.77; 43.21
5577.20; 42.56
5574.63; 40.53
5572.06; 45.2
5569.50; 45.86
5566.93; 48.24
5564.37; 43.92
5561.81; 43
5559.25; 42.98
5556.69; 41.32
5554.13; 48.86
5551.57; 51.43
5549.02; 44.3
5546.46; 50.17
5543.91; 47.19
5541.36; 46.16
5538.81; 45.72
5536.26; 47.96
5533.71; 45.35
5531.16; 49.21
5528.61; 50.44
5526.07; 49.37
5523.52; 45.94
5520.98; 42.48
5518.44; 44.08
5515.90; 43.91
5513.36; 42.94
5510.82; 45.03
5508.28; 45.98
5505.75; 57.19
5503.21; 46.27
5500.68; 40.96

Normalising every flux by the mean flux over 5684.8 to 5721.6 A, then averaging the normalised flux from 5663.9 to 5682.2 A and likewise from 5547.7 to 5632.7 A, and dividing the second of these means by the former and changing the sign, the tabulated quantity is -0.95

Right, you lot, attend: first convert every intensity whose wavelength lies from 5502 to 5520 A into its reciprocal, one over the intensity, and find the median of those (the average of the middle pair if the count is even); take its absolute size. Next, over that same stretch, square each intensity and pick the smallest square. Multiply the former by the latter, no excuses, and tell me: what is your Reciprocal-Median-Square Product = 41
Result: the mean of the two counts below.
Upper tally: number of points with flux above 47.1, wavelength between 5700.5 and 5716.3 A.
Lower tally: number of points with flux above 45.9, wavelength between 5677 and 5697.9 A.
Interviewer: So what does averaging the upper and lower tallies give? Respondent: 2.0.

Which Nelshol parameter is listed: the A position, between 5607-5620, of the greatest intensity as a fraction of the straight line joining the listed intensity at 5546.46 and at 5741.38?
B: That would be 5610.69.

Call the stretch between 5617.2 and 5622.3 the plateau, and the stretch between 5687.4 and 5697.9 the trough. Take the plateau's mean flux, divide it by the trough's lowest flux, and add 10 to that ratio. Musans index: 11.1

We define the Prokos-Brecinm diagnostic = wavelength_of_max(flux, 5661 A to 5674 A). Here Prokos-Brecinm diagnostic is 5670.43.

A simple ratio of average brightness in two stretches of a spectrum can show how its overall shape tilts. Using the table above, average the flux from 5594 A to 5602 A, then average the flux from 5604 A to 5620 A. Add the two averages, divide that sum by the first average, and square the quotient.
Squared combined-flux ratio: 3.85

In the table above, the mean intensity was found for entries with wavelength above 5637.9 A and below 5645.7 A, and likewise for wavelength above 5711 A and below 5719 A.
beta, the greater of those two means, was 49.5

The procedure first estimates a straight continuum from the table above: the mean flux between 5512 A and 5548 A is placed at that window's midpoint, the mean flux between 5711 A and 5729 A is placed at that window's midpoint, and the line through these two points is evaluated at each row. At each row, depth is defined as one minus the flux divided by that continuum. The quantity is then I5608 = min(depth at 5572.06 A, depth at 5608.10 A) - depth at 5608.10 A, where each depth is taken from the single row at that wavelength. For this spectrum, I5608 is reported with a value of -0.017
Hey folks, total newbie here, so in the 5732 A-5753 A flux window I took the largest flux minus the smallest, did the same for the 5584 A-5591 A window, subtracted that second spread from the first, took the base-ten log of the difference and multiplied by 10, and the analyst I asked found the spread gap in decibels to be 10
